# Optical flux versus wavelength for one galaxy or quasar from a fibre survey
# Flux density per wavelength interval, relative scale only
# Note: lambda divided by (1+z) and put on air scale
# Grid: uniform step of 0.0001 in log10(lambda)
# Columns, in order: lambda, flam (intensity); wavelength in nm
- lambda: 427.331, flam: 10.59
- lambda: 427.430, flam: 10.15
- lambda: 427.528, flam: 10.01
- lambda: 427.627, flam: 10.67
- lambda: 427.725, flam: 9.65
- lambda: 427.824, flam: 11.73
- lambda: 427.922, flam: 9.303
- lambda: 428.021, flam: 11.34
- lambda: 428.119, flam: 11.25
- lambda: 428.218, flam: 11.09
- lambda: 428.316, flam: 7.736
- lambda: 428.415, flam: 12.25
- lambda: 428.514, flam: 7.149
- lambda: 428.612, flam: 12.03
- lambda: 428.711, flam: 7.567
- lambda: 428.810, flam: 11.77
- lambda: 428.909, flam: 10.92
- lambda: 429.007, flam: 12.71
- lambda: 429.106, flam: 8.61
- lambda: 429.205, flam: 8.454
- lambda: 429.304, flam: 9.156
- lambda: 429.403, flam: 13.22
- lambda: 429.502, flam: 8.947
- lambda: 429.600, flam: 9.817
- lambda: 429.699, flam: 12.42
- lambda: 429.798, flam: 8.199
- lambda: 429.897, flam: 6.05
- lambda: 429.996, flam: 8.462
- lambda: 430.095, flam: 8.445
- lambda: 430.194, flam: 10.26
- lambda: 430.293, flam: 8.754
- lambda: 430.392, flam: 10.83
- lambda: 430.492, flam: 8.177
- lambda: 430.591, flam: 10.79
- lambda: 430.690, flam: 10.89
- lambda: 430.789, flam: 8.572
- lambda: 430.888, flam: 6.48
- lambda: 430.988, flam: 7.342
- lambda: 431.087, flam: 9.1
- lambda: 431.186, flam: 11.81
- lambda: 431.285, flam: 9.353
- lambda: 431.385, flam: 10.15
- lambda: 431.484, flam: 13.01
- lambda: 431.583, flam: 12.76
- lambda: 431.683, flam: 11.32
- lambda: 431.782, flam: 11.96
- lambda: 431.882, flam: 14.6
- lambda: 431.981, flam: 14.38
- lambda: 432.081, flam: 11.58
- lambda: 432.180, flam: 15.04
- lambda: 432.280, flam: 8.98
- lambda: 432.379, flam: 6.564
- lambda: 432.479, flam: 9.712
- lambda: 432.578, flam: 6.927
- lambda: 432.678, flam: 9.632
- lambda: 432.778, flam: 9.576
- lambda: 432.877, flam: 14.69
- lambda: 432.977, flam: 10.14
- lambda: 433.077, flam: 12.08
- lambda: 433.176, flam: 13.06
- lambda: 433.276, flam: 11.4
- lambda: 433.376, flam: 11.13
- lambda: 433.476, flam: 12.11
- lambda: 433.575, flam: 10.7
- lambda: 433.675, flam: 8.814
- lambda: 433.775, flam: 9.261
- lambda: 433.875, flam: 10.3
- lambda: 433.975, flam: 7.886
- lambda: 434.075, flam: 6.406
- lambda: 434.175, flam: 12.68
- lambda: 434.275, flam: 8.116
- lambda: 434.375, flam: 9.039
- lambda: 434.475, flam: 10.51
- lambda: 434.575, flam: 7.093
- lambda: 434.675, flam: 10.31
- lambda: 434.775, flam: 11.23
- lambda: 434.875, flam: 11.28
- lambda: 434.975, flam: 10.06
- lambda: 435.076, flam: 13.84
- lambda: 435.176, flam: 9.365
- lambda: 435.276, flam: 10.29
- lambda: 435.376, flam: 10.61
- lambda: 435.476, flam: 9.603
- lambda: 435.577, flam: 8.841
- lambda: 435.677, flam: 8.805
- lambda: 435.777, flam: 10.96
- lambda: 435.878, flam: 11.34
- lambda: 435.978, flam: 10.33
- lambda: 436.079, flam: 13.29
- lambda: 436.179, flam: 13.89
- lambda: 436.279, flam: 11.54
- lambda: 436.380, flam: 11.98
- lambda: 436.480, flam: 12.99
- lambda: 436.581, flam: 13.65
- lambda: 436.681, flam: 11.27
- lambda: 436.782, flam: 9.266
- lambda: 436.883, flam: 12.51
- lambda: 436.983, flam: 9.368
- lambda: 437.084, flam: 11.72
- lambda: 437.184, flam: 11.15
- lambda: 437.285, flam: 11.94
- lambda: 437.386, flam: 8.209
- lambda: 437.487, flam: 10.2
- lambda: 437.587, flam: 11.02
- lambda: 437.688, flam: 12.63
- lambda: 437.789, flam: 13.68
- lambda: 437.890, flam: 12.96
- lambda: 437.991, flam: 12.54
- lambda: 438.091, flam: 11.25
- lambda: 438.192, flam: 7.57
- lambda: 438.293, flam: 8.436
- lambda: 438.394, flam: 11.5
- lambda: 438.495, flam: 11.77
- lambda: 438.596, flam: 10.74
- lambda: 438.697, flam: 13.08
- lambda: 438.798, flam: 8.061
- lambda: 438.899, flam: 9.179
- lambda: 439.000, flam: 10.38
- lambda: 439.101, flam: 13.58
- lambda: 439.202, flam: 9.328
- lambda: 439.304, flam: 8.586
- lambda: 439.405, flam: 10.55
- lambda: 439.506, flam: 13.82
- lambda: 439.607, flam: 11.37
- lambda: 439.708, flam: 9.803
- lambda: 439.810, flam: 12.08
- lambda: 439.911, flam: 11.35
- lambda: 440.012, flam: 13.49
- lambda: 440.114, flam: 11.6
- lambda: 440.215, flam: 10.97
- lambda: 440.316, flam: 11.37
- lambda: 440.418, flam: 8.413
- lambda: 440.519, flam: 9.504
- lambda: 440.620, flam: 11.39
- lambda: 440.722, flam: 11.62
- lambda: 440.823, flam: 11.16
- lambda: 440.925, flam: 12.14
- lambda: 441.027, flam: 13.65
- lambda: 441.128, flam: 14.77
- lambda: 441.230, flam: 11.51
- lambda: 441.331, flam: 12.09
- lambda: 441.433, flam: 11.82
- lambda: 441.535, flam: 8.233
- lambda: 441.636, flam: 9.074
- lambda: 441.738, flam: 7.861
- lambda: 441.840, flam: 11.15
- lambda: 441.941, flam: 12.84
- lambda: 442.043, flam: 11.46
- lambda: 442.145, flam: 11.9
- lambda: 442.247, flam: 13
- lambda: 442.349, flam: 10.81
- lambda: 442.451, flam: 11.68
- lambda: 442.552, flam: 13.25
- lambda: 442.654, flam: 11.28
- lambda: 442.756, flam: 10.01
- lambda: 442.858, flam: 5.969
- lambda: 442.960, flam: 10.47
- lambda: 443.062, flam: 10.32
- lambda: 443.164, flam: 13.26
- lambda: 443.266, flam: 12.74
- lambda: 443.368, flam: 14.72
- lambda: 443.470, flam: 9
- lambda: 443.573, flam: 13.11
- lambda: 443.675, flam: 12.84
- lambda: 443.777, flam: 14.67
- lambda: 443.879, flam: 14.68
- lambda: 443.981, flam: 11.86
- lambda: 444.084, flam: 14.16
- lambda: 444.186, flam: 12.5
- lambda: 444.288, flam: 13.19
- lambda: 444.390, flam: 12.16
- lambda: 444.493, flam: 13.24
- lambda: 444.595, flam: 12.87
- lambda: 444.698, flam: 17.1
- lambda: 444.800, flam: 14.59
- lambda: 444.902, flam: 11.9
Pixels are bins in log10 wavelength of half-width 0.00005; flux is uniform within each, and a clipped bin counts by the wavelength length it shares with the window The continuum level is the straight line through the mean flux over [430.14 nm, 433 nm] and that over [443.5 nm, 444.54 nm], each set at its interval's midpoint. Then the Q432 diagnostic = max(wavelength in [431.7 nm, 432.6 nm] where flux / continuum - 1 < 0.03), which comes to 432.578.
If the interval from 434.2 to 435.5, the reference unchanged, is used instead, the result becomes 435.476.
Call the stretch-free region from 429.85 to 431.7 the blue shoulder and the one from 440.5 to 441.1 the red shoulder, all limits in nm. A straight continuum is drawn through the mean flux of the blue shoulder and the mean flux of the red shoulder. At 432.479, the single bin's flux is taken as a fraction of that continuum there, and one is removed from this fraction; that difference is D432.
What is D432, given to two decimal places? -0.02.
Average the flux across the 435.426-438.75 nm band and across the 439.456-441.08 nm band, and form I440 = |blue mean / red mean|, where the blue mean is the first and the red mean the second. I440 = 0.98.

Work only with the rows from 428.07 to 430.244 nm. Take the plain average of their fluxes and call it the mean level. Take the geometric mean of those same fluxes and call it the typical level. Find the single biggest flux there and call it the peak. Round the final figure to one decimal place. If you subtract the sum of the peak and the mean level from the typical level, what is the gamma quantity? -13.4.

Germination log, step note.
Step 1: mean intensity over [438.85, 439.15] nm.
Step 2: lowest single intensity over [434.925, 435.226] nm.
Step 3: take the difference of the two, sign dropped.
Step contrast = 1.7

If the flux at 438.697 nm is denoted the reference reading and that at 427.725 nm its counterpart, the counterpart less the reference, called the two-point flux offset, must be -3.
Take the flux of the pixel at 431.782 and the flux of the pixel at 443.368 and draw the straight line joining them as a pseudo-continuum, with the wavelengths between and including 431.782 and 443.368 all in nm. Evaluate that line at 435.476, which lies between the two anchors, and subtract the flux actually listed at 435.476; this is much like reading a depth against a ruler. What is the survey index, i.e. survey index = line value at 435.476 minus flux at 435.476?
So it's 3.2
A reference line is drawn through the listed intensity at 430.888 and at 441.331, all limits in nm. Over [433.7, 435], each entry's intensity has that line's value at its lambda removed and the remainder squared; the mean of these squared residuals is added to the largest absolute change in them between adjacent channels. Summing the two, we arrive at 23.9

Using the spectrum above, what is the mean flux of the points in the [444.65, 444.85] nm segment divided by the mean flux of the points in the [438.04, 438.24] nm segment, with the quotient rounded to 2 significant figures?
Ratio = 1.7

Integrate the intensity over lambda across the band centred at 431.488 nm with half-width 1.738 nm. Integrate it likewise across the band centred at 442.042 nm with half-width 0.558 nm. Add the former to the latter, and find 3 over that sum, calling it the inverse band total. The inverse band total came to 0.062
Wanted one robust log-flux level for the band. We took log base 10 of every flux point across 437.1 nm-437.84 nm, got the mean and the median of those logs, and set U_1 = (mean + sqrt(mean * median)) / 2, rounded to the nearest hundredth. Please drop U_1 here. 1.05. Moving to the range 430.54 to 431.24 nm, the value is 0.96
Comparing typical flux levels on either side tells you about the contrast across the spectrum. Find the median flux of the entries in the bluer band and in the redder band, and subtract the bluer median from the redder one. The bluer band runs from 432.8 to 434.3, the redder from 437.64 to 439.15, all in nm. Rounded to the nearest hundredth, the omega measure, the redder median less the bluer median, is 0.80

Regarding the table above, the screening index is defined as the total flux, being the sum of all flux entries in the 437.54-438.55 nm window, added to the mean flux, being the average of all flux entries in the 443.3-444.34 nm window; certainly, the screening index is 126.4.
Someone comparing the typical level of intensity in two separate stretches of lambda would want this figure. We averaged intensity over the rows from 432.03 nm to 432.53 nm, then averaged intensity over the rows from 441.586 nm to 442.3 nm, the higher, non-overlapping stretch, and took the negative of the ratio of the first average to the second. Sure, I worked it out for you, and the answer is -0.94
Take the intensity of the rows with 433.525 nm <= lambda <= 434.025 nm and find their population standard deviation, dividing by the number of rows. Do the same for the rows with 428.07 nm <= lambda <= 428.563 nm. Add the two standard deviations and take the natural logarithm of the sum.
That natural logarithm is 1.12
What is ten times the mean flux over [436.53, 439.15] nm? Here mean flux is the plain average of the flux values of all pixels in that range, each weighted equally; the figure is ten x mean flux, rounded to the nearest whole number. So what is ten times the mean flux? 111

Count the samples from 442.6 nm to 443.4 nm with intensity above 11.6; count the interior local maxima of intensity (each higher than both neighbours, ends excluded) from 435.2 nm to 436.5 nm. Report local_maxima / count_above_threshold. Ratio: 1.00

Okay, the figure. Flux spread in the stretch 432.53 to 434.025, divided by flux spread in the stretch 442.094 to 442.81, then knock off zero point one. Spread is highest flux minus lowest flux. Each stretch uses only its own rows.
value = 2.3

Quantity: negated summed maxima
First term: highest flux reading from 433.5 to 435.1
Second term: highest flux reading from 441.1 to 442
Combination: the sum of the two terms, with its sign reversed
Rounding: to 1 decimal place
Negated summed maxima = -28.6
